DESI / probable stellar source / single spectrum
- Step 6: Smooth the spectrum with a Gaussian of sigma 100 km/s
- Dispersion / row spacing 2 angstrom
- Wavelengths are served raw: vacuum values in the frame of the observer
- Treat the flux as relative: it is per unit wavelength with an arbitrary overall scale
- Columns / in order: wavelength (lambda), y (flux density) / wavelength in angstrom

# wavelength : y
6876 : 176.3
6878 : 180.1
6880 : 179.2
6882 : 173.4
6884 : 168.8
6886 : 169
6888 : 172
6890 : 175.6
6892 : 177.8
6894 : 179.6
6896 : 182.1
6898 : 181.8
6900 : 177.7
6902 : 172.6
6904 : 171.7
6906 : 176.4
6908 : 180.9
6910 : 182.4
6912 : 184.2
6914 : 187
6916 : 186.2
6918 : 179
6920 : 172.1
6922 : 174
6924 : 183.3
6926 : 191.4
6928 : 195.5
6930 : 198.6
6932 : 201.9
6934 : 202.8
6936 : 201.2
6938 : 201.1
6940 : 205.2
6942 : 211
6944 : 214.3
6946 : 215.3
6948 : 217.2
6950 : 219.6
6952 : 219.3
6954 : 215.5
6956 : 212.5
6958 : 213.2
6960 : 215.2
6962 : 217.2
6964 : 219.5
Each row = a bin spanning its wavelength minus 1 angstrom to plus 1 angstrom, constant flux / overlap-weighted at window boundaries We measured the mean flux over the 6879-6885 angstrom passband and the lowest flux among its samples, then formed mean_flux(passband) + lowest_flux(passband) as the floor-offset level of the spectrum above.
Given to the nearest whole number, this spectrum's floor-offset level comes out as 343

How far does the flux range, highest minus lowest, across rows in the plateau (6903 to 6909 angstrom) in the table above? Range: 9.2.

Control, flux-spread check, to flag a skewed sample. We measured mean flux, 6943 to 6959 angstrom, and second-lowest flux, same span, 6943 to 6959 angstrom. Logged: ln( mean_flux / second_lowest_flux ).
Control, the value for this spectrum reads 0.012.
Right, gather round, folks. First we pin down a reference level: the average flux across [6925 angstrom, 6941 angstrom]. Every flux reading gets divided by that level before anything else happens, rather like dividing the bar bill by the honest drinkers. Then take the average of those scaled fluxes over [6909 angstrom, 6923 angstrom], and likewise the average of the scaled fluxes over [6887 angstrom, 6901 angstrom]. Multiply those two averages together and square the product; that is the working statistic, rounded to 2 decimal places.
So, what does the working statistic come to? 0.65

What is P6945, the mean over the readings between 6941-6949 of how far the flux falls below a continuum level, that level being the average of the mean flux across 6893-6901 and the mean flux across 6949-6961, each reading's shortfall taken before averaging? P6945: -16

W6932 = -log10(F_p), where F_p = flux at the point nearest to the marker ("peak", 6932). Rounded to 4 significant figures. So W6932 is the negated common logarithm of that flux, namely -2.305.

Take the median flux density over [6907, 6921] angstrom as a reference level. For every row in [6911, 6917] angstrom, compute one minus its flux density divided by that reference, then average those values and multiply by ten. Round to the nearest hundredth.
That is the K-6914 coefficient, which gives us -0.19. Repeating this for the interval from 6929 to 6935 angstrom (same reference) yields -1.03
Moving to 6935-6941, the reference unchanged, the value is -1.10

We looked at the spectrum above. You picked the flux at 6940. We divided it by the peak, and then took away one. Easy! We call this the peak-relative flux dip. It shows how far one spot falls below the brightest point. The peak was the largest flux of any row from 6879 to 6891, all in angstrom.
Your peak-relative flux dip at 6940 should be 0.15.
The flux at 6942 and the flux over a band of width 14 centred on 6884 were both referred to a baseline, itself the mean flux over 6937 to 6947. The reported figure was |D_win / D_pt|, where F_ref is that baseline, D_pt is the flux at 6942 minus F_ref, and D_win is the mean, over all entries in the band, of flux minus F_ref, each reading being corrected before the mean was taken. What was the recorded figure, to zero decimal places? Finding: 22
